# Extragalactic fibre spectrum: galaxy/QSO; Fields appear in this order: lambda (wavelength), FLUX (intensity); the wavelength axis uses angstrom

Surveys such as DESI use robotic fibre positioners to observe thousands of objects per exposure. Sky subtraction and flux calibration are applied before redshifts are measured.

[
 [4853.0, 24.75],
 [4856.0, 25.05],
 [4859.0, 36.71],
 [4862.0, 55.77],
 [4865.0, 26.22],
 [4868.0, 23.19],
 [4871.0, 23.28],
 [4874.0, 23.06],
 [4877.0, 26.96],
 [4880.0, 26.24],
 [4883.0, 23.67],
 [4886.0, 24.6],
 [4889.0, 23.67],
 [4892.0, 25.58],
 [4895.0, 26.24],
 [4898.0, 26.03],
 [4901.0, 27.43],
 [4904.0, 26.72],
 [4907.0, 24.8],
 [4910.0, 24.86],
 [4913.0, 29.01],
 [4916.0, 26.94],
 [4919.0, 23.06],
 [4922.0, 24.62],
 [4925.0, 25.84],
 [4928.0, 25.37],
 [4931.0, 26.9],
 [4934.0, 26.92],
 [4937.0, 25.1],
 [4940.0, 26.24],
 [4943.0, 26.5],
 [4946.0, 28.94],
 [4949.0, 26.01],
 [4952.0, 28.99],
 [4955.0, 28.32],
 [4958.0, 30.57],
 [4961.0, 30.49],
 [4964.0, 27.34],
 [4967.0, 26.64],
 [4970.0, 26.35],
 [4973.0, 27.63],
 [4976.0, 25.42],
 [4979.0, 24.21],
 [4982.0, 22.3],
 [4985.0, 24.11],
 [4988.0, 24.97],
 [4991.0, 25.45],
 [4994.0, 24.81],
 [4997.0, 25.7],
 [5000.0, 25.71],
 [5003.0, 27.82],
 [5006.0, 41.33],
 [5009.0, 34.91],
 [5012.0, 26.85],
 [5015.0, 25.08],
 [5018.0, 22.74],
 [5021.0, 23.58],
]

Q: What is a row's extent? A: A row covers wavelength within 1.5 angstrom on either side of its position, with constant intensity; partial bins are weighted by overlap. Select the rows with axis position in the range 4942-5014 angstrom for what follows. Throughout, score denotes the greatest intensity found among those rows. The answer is 41.33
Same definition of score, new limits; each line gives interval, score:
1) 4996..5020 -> 41.33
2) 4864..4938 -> 29.01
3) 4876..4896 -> 26.96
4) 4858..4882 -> 55.77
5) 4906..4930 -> 29.01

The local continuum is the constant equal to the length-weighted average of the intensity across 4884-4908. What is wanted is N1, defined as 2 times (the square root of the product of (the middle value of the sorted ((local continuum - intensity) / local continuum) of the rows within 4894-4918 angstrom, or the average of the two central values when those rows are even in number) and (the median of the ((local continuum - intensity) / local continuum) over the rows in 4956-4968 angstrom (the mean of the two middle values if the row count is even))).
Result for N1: 0.13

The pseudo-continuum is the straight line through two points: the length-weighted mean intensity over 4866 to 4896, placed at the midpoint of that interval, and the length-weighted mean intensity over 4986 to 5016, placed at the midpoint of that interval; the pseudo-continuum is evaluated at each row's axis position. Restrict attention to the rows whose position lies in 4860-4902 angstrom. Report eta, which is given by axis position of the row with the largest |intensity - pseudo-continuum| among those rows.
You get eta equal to 4862.0 angstrom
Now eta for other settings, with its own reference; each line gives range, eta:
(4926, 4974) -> 4958.0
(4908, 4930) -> 4913.0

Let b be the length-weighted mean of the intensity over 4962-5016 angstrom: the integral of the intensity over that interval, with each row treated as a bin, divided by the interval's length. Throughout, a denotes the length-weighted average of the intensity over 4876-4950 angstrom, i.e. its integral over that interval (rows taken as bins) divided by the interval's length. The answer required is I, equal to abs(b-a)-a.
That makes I -24.8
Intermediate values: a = 25.9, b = 27.1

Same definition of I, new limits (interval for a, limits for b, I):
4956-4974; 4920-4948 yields -26.2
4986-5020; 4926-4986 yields -26.7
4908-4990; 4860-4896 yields -25.3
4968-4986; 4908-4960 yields -23.4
